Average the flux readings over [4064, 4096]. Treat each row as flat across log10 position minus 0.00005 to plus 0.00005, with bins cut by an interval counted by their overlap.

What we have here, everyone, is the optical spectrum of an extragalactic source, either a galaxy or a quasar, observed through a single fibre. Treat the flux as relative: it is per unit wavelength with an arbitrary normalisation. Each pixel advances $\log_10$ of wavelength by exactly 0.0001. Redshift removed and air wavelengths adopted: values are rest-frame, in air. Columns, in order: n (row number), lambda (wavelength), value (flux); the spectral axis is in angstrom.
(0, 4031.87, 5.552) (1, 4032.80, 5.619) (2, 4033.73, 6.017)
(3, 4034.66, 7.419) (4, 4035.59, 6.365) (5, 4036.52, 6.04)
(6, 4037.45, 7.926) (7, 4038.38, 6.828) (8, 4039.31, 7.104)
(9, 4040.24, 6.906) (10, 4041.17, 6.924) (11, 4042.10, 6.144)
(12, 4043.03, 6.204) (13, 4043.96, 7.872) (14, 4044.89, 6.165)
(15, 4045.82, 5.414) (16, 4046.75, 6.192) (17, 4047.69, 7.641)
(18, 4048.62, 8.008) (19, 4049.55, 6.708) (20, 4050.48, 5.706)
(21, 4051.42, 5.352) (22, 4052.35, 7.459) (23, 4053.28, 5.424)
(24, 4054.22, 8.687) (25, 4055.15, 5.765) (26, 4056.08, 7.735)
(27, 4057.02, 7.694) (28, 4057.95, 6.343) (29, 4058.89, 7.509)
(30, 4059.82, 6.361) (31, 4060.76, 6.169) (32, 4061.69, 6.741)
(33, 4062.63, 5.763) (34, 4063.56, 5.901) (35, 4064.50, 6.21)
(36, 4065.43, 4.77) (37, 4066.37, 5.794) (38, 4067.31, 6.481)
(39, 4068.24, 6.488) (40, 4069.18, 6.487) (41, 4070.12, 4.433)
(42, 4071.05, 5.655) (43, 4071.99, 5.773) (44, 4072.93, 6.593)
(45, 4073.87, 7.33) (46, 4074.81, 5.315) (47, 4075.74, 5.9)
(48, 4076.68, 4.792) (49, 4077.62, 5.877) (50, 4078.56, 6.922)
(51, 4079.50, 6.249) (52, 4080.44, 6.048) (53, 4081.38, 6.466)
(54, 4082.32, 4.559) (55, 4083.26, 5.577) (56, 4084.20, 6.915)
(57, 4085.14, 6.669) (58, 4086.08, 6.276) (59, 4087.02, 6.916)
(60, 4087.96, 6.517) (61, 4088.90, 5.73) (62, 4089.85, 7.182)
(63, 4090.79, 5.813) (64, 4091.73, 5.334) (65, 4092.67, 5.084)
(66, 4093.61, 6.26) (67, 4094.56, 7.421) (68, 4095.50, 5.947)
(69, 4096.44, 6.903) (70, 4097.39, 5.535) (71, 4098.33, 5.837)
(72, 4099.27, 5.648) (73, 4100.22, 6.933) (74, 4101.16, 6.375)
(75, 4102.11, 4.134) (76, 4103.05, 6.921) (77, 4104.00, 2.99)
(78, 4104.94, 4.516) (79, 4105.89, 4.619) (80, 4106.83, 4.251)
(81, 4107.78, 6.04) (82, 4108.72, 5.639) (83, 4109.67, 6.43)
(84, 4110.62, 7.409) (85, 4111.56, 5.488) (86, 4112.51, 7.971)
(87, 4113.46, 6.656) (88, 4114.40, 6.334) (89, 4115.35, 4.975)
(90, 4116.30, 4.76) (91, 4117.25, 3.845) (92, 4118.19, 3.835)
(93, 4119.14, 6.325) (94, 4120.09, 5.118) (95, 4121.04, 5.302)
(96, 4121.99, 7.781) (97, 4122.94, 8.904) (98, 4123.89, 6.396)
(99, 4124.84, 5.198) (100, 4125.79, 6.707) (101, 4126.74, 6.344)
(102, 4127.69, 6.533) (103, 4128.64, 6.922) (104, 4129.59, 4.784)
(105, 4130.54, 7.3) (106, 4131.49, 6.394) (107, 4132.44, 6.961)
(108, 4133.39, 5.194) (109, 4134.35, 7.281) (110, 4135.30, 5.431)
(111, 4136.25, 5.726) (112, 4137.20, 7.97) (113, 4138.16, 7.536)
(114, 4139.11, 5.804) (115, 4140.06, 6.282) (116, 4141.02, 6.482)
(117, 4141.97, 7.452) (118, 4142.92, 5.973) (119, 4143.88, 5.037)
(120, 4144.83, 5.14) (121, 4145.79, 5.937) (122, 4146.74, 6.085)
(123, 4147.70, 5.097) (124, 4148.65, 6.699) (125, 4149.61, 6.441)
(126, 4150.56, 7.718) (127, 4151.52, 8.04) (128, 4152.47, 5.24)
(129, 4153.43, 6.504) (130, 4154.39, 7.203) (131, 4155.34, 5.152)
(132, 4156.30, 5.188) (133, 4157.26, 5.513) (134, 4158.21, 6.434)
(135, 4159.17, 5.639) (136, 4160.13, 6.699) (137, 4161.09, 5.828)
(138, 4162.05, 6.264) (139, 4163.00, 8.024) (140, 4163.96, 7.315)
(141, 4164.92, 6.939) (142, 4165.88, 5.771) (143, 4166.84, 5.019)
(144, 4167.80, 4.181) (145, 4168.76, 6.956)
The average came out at 6.1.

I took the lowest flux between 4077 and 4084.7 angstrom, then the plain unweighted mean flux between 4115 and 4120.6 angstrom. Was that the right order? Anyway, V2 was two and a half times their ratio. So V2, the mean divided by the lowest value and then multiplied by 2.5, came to 2.64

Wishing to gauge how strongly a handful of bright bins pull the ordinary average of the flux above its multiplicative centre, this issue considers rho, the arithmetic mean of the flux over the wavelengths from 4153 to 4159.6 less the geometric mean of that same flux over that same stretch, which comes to 0.042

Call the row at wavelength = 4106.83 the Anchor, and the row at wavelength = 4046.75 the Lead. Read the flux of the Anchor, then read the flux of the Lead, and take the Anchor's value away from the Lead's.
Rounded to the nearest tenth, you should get 1.9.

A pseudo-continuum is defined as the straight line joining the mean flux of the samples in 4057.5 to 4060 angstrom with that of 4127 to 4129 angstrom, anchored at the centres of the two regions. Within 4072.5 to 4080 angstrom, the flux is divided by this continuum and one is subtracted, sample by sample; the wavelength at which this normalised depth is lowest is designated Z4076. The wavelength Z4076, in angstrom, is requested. 4076.68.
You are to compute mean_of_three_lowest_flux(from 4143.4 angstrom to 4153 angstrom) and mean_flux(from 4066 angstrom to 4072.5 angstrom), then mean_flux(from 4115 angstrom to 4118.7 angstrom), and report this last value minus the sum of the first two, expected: -6.6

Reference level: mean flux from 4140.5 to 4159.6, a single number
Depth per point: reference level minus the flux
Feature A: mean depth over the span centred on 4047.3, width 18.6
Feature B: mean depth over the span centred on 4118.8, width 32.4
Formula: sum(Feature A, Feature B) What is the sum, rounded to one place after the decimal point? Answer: -0.4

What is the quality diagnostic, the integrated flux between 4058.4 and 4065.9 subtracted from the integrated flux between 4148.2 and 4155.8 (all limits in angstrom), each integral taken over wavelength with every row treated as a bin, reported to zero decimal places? 4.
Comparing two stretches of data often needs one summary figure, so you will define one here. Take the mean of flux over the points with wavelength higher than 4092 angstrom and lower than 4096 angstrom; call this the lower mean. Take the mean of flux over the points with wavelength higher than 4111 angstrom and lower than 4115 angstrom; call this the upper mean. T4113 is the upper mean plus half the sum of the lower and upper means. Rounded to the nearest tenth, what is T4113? 13.0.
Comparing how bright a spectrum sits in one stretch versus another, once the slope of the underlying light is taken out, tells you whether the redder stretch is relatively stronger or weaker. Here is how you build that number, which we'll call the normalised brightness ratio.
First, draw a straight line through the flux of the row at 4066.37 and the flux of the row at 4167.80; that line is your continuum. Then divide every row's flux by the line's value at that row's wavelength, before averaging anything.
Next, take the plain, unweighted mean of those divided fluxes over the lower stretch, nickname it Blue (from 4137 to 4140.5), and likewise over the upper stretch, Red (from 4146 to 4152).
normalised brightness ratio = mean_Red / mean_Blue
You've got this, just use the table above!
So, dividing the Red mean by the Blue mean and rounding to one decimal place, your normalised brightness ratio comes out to 1.0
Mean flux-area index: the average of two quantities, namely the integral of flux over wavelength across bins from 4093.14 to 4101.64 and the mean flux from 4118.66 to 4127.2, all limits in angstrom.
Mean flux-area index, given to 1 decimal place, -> 30.0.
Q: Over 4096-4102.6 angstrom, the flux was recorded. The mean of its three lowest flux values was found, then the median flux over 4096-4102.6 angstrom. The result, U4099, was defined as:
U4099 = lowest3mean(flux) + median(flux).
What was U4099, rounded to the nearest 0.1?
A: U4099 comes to 10.9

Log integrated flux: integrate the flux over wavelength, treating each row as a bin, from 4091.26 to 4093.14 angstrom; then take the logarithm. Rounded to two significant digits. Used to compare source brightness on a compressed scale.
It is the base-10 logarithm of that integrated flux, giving 0.99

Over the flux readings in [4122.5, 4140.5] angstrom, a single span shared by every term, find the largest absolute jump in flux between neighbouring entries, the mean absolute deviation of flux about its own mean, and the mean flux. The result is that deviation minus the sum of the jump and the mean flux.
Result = -8.2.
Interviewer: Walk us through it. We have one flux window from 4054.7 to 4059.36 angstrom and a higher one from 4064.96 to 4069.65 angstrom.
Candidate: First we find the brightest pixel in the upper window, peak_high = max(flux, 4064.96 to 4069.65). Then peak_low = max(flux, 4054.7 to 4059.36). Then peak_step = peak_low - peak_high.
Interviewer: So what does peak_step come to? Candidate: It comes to 1.2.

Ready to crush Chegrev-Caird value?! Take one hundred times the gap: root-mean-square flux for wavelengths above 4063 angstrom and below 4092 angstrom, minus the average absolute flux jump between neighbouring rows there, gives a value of 522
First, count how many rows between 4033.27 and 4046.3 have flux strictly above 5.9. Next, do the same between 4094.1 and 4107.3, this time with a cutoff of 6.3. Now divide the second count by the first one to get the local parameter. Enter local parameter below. 0.38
